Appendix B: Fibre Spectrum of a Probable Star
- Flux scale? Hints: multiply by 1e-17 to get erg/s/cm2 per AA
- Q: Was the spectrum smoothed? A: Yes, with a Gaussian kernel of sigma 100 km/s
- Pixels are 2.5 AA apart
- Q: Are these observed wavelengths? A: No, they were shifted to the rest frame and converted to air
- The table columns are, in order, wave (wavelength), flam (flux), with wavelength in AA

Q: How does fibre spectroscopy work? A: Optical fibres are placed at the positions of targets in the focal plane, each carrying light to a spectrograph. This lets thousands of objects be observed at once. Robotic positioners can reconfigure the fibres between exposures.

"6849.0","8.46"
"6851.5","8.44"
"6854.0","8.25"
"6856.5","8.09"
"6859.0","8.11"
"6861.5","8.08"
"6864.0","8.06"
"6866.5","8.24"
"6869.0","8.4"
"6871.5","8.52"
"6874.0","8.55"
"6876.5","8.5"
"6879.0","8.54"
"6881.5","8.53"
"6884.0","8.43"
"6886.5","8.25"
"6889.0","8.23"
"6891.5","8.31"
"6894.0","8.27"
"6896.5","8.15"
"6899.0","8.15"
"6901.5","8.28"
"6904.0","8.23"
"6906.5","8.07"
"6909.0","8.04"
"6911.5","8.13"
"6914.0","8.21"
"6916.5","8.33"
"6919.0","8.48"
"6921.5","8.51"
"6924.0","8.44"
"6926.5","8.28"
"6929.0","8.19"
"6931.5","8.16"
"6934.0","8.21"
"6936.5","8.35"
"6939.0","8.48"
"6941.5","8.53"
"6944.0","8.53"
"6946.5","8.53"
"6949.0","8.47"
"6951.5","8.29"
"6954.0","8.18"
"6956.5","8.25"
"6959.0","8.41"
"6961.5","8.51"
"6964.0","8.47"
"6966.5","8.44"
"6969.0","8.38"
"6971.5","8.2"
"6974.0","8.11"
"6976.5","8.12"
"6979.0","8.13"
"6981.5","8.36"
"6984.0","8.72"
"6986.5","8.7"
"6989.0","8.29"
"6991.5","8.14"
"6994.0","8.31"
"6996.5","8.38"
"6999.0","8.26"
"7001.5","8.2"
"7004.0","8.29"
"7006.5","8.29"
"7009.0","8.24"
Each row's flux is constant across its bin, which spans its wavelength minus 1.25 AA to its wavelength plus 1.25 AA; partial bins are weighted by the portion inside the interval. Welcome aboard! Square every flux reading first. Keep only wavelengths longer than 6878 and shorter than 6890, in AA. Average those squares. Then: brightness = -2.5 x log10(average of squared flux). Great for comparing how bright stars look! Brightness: -4.62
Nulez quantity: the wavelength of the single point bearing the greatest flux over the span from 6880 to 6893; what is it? 6881.5 AA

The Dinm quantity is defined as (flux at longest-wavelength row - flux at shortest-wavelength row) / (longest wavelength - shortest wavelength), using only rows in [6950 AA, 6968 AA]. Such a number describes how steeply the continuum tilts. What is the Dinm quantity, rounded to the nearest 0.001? 0.010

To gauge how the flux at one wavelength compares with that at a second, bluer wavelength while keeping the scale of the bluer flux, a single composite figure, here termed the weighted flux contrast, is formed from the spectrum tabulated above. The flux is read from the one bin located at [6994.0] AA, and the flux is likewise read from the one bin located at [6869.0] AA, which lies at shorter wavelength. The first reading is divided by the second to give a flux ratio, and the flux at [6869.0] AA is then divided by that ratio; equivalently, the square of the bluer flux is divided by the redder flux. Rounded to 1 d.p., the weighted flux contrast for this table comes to 8.5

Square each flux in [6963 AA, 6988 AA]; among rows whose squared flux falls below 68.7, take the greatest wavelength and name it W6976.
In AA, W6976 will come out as 6979.0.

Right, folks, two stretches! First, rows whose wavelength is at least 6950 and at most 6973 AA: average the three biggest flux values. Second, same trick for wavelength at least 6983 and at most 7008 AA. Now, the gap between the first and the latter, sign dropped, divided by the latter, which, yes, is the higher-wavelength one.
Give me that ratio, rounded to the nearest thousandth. 0.015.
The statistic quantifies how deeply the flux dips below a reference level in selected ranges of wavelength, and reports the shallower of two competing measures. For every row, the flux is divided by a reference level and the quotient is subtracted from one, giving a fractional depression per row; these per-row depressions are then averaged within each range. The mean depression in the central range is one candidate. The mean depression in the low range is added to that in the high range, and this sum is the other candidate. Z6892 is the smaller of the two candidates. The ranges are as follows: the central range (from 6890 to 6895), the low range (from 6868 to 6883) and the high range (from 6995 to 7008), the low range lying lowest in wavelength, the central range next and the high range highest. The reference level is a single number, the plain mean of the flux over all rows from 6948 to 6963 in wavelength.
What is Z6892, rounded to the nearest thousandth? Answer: -0.010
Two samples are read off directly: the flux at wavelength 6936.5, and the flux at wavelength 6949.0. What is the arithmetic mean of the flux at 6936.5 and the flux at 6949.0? 8.41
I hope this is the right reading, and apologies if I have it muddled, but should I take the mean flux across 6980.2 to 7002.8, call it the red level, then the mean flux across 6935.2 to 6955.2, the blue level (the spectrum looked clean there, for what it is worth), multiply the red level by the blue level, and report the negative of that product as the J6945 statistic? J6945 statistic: -70.5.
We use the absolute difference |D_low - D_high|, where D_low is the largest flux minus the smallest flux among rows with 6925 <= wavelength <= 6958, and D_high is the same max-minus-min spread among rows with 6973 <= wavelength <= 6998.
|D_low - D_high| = 0.240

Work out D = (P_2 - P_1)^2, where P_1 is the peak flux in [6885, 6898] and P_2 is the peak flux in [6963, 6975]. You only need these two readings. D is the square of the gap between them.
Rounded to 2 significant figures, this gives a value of 0.026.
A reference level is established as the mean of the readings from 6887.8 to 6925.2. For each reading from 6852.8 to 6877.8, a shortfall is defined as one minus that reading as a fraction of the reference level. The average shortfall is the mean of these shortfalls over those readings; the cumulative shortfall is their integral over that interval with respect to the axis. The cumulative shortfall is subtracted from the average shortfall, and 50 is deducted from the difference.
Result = -49.9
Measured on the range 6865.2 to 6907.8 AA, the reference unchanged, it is -49.6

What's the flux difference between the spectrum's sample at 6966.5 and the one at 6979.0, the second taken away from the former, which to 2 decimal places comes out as 0.31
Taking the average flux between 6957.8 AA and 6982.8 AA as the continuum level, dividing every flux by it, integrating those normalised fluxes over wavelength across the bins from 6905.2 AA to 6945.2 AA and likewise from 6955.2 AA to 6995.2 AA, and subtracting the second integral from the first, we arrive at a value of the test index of -0.18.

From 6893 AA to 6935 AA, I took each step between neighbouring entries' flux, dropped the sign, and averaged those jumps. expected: 0.085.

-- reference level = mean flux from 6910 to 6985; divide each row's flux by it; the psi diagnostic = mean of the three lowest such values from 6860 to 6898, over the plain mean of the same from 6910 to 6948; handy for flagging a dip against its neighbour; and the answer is 0.969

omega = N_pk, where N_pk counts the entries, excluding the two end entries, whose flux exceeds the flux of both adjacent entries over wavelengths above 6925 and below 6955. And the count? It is 0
